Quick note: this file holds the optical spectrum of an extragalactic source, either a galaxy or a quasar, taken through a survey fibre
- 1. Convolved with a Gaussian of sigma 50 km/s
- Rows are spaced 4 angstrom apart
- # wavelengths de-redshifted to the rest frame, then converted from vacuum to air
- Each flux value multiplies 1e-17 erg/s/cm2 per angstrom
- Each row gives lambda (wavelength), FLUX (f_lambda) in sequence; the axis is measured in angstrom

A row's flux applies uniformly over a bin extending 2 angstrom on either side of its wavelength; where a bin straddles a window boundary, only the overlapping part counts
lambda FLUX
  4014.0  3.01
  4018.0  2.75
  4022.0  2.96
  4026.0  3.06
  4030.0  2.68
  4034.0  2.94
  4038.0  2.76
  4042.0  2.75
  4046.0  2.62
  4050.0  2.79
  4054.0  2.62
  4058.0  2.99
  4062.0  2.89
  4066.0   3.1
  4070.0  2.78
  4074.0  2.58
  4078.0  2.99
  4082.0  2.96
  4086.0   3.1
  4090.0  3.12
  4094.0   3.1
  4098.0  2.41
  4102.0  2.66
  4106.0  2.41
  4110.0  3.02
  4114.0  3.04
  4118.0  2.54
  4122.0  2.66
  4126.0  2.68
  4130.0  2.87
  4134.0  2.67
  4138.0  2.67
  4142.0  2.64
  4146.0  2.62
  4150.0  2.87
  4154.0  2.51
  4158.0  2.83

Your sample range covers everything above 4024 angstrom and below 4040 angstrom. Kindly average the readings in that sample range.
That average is 2.86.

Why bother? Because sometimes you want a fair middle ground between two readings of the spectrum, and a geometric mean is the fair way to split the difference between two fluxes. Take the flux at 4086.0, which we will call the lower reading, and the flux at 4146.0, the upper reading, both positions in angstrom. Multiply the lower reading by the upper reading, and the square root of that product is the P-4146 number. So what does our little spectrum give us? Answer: 2.85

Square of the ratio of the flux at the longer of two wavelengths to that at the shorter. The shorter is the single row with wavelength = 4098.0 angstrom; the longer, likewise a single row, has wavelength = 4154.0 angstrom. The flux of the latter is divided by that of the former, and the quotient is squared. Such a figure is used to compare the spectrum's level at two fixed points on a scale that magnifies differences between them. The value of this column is 1.085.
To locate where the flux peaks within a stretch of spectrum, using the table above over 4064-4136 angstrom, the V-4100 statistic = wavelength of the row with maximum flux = 4090.0 angstrom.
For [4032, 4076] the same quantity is 4066.0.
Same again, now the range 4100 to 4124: 4114.0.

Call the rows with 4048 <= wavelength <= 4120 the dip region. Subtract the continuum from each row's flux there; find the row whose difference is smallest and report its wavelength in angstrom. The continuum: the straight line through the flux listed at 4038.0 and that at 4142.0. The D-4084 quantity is 4098.0 angstrom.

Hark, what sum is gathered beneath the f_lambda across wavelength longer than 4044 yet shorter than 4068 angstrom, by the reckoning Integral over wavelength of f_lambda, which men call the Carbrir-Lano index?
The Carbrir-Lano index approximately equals 68.0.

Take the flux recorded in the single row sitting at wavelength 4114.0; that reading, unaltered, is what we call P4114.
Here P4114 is 3.04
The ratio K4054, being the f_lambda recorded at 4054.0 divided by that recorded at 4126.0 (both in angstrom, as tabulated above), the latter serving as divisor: 0.98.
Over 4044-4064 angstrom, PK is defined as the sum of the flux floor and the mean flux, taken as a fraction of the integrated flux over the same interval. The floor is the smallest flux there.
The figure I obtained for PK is 0.097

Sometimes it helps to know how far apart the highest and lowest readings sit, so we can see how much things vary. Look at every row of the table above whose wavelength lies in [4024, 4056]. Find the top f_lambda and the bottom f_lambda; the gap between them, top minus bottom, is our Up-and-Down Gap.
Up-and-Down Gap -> 0.44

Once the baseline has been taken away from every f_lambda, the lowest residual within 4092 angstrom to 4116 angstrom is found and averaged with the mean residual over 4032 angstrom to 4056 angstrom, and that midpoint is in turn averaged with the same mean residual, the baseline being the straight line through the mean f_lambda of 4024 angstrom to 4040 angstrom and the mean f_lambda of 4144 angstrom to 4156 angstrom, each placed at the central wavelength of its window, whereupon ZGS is -0.156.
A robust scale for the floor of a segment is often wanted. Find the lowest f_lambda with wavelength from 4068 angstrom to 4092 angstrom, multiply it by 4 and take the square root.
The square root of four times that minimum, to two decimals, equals 3.21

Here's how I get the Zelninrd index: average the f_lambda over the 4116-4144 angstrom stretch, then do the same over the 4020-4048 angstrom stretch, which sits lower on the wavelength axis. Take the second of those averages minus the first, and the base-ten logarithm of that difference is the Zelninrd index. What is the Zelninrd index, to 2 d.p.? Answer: -0.83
